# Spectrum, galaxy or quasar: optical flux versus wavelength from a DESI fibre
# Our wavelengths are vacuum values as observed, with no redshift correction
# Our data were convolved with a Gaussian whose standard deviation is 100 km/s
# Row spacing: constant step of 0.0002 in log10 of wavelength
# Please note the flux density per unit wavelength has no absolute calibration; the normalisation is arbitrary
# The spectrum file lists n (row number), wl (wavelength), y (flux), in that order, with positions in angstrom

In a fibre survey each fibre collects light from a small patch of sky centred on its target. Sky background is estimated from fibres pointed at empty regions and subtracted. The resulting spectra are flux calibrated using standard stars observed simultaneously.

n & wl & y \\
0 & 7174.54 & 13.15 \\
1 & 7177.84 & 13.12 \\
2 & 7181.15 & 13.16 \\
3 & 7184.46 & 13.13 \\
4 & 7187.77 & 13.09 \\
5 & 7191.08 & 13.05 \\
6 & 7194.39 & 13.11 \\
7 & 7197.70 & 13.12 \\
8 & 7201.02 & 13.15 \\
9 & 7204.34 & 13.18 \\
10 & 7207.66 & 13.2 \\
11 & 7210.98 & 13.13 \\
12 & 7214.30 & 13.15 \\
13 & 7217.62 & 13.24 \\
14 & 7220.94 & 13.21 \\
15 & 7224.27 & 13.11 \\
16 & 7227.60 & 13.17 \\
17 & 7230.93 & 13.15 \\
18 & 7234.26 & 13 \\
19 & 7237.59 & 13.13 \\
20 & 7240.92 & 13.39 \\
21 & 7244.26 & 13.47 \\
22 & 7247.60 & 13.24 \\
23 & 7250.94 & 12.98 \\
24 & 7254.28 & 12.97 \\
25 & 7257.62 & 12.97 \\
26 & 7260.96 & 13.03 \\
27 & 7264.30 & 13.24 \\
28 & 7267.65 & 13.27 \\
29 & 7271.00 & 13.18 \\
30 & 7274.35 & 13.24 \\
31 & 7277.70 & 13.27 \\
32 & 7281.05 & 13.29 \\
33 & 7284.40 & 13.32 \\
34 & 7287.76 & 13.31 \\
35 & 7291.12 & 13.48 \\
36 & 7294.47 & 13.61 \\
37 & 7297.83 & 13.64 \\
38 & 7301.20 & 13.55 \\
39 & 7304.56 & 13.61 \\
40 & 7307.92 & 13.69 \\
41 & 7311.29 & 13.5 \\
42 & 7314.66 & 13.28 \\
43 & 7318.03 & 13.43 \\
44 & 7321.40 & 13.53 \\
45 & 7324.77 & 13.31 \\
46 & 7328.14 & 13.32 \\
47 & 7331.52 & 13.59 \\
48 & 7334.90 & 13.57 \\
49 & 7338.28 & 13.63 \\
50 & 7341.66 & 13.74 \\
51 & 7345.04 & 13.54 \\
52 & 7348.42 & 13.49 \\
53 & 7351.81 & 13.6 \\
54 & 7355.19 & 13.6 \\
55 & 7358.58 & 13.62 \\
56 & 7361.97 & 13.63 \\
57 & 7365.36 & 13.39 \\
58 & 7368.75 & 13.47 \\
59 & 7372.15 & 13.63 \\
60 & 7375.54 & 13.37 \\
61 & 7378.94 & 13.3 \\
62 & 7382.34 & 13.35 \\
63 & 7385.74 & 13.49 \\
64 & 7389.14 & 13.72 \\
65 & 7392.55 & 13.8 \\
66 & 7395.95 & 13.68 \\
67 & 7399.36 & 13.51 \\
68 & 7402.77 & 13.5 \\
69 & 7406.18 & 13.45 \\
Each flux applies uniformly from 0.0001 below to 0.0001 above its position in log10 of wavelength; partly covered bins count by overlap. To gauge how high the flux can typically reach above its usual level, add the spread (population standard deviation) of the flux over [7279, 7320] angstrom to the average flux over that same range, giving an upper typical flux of 13.6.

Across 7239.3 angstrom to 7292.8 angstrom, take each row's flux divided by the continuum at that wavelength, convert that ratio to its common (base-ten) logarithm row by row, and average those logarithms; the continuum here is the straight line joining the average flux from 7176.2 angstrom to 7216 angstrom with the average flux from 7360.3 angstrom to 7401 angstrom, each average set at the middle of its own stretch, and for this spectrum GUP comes -0.0018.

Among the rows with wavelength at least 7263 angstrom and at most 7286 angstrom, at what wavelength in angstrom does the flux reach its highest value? 7284.40 angstrom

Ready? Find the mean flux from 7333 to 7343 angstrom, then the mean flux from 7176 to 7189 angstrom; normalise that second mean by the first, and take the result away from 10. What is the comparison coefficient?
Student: 9.04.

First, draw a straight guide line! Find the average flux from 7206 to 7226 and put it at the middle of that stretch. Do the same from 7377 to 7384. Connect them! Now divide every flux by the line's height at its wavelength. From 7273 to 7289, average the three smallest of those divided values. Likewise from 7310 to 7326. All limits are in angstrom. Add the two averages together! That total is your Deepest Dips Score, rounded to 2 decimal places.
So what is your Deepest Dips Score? 2.01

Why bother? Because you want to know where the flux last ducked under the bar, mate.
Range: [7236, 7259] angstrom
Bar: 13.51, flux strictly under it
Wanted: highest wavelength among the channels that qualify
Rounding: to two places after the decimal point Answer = 7257.62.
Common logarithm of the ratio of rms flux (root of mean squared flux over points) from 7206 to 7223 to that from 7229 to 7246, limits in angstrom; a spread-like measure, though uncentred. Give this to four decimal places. -0.0014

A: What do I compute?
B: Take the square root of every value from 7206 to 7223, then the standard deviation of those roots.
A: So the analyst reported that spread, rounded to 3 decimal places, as 0.006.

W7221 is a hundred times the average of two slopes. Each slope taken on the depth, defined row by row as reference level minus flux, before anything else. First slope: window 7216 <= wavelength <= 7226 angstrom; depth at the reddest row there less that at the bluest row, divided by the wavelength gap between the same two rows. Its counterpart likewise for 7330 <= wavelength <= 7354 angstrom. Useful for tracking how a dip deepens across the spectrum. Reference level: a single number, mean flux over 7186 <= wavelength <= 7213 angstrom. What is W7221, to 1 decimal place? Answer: 1.0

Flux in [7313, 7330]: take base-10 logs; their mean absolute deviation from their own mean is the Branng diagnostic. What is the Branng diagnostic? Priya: 0.0027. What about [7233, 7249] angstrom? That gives 0.0048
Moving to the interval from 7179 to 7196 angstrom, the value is 0.0010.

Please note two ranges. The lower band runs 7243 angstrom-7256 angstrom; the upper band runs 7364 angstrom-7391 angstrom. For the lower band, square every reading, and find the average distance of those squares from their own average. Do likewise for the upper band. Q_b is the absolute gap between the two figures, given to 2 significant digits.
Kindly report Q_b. 2.0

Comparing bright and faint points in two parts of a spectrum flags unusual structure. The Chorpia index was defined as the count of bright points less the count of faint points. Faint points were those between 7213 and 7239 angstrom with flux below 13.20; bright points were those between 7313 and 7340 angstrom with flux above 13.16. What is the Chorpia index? 2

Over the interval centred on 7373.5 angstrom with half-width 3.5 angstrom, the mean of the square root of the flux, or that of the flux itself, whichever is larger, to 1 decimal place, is 13.5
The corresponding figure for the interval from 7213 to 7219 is 13.2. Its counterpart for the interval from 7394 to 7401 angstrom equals 13.6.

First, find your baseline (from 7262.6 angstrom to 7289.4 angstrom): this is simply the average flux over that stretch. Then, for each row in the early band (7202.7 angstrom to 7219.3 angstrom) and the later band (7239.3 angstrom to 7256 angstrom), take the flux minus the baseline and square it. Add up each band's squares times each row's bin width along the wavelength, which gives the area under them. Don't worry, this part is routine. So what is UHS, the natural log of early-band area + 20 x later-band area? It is 2.73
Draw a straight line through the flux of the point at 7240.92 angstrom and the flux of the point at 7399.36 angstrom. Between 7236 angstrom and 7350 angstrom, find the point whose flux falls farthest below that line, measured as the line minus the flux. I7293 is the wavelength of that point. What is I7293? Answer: 7257.62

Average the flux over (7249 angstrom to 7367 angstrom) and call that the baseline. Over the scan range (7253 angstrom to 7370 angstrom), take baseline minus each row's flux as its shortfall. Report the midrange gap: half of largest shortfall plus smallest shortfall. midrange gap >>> 0.1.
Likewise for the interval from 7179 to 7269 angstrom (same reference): 0.2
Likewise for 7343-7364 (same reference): -0.1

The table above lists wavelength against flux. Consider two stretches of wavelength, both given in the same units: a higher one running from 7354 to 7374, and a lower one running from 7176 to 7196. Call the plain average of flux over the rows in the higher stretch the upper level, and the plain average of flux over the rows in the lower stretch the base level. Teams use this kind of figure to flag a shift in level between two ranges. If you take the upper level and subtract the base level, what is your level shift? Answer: 0.4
